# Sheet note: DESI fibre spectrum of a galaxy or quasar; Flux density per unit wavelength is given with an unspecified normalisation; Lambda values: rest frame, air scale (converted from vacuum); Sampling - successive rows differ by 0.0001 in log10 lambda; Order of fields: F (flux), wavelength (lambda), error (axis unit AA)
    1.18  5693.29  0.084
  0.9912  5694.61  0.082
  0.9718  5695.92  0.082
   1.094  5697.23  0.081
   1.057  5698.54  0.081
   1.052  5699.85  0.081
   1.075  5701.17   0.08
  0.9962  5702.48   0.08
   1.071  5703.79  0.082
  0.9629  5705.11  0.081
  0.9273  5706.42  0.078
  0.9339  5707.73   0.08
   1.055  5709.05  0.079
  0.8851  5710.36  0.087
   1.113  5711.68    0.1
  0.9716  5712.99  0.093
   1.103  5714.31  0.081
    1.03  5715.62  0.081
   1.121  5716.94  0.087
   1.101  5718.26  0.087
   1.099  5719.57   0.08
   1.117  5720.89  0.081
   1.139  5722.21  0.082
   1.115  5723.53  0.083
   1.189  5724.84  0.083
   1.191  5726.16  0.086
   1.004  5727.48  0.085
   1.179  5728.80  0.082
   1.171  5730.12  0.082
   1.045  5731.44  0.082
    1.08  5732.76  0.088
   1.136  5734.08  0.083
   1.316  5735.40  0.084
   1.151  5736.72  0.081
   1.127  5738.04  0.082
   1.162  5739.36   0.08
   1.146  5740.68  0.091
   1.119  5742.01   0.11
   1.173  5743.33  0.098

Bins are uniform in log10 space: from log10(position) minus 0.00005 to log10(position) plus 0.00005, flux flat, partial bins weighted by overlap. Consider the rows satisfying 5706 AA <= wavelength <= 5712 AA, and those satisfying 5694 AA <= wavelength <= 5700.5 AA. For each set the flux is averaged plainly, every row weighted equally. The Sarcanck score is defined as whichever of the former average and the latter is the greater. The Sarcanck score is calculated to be 1.03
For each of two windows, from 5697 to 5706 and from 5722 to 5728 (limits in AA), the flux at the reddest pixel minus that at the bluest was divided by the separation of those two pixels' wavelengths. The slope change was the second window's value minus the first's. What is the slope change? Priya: -0.01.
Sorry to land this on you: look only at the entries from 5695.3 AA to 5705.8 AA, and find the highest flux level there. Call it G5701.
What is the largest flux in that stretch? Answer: 1.094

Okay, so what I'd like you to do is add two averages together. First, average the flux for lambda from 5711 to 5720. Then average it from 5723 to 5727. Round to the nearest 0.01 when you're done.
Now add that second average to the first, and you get 2.24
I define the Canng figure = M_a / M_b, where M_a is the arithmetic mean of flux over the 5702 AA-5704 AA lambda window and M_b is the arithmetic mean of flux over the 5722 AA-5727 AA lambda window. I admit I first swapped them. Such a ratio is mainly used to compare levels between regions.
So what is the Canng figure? 0.892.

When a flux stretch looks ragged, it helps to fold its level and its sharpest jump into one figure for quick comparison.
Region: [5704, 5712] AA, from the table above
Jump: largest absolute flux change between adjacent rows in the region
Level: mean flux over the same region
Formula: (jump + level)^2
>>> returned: 1.46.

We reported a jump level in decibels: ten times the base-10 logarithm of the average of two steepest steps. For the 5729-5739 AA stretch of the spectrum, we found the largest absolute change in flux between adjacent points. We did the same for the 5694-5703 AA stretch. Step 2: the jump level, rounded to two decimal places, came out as -8.21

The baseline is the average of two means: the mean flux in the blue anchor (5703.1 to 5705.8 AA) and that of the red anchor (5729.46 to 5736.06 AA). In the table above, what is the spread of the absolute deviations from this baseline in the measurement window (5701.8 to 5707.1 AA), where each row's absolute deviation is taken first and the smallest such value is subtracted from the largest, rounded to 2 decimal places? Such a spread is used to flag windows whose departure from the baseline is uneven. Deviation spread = 0.14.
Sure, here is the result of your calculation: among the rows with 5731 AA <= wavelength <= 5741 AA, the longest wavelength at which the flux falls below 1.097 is 5732.76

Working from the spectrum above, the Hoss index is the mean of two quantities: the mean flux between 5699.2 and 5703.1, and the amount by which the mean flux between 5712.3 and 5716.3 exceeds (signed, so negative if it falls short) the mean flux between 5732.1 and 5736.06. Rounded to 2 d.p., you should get 0.45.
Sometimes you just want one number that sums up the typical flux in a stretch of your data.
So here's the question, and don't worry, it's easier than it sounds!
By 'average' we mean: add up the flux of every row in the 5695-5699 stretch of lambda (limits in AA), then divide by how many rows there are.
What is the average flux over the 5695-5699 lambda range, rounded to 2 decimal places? 1.04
